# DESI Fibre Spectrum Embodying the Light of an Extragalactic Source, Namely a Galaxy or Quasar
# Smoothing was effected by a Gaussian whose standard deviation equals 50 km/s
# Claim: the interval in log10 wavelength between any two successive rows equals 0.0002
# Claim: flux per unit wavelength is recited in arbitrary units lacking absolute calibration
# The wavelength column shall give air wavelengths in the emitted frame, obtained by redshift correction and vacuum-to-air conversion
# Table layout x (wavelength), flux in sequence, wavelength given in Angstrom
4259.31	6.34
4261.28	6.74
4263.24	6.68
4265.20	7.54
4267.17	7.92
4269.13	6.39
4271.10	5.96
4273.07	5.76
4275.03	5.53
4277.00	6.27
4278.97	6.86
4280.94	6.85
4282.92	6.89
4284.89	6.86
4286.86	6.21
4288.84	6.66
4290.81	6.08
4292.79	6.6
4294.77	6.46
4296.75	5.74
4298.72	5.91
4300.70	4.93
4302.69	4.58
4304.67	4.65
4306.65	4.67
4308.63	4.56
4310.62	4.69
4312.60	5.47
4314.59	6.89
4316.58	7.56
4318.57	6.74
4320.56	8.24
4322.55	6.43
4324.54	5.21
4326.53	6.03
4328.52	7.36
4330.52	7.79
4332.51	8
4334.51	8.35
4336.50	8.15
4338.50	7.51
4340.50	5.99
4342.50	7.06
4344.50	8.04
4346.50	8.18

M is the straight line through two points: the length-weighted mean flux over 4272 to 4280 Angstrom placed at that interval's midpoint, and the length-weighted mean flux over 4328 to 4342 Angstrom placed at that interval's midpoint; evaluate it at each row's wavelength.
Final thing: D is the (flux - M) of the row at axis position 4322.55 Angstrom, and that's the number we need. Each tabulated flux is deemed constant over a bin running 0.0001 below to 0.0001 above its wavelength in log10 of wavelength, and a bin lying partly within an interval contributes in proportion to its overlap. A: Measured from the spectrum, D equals -0.8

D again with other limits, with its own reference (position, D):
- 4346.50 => 0.3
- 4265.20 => 1.7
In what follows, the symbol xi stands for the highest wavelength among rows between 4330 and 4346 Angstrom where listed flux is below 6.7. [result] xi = 4340.50 Angstrom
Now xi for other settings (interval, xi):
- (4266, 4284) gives 4277.00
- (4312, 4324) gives 4322.55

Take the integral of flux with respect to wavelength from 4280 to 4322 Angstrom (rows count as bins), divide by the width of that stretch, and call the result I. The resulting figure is 6.1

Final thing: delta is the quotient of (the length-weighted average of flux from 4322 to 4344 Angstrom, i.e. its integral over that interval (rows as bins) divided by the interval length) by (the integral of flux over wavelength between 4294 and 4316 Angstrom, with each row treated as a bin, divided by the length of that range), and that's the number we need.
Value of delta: 1.33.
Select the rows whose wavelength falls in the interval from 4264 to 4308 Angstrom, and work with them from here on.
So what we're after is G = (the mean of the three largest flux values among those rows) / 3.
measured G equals 2.5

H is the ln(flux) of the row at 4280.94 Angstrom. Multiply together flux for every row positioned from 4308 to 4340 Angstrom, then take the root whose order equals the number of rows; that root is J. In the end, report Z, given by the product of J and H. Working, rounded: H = 1.92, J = 6.69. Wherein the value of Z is 12.9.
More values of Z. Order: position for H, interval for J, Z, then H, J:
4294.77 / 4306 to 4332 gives 11.5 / 1.87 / 6.16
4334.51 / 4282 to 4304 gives 12.8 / 2.12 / 6.04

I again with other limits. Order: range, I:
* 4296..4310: 5.0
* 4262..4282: 6.6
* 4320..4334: 7.0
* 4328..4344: 7.5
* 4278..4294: 6.6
